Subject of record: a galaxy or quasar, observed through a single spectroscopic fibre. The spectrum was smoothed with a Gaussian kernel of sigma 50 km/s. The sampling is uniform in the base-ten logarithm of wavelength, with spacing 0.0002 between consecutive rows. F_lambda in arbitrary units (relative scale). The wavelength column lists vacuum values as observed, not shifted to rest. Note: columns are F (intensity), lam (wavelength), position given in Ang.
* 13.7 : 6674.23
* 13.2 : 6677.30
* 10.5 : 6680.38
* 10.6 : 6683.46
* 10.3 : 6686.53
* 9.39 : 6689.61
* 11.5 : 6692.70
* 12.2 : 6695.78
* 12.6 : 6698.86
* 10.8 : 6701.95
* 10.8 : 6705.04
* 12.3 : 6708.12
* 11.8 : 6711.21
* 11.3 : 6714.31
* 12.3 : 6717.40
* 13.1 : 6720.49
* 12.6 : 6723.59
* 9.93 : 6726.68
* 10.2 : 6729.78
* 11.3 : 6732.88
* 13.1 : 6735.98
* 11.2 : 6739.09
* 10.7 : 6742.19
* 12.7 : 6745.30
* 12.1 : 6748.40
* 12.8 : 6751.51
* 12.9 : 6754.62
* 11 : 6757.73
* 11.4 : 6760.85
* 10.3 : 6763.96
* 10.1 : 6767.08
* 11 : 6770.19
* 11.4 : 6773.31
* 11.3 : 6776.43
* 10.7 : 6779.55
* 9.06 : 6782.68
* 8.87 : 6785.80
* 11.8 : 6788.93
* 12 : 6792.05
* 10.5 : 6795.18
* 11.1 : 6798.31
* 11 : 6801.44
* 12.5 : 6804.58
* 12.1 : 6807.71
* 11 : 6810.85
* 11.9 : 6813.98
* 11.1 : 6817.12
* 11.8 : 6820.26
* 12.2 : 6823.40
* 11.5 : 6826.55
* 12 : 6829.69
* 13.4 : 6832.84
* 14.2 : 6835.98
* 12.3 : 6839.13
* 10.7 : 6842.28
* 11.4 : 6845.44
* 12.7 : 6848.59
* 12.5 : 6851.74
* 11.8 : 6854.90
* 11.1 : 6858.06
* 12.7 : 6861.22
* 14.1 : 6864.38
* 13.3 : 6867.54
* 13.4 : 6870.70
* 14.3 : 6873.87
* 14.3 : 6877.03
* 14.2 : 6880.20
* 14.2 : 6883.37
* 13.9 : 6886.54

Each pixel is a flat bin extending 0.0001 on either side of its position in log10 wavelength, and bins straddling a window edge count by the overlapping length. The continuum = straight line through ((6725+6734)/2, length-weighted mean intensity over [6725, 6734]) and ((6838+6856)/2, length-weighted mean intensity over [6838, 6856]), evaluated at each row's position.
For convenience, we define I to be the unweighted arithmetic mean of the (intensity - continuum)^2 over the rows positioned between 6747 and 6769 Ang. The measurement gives 1.7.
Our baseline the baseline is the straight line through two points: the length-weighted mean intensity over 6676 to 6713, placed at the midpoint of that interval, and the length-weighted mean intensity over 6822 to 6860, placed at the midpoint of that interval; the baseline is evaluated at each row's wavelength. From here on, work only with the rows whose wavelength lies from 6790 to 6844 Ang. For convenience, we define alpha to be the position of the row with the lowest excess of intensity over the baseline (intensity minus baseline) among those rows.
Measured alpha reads 6842.28 Ang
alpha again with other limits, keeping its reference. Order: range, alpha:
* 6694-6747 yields 6726.68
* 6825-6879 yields 6842.28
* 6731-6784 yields 6782.68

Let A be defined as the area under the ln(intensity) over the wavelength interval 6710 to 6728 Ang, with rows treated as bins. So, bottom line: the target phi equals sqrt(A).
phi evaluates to 6.67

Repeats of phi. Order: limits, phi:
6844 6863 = 6.88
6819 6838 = 6.93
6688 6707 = 6.77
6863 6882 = 7.07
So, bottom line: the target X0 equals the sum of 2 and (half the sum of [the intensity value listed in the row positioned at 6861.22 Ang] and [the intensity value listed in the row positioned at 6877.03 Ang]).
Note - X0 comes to 15.5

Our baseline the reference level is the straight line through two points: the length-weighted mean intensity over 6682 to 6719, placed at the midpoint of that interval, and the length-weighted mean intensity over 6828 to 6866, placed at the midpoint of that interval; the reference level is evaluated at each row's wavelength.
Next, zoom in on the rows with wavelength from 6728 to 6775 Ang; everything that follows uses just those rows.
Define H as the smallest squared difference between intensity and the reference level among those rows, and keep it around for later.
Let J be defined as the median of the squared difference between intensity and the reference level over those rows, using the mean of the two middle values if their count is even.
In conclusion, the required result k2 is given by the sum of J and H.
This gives 0.95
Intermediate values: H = 0.072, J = 0.88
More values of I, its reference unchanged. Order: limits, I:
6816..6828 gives 0.2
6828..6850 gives 1.6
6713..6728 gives 3.5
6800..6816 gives 0.4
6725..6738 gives 1.9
